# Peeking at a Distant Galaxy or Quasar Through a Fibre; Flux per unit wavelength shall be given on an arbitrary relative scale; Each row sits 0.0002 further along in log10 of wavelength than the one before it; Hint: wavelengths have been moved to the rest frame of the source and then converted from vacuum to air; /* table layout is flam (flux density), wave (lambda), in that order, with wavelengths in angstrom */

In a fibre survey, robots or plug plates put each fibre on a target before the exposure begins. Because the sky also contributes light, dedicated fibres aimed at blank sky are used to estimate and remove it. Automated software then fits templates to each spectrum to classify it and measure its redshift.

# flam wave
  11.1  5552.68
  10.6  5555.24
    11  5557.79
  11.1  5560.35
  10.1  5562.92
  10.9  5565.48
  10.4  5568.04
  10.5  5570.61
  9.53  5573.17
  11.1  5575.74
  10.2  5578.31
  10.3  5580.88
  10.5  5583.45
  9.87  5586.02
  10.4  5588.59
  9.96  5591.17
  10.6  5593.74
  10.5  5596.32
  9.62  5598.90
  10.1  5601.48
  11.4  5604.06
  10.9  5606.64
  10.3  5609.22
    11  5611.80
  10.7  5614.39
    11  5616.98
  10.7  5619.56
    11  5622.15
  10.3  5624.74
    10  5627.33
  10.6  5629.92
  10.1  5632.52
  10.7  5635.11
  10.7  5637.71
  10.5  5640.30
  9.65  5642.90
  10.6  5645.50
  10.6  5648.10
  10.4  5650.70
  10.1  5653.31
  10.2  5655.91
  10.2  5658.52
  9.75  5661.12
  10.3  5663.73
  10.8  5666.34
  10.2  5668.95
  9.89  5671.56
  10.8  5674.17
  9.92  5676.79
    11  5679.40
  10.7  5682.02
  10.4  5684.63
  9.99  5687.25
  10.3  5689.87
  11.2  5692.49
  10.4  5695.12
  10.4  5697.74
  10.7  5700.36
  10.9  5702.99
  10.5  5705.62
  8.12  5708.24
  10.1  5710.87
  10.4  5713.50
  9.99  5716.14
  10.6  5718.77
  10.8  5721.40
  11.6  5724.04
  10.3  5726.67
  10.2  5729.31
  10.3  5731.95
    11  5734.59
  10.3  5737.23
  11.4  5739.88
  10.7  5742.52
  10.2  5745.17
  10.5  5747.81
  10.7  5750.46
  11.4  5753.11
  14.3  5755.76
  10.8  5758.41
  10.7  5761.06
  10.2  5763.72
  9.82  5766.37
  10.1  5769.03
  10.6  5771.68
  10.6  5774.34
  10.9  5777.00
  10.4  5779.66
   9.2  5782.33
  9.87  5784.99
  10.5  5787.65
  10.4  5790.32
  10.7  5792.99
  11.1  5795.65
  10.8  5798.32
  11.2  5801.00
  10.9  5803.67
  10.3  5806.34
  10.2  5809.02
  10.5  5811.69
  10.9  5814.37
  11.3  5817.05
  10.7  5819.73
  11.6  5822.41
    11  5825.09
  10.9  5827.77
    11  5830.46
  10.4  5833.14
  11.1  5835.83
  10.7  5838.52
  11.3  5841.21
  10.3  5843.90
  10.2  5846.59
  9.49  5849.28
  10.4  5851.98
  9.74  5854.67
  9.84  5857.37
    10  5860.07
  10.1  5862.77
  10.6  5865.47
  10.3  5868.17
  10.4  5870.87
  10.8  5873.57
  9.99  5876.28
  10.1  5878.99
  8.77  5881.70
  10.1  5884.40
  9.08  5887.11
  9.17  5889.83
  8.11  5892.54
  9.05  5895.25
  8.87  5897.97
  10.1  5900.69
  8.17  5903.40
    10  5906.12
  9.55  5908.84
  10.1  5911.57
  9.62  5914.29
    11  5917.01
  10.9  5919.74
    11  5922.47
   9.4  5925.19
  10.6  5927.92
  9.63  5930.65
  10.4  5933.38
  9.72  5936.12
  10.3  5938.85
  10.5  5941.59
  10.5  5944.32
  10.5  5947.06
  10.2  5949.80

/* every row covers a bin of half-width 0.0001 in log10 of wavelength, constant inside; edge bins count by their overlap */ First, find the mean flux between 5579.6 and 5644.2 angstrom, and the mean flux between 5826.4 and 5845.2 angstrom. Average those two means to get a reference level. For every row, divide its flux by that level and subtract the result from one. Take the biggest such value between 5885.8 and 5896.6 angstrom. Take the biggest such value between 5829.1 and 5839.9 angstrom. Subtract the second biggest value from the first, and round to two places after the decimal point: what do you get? 0.22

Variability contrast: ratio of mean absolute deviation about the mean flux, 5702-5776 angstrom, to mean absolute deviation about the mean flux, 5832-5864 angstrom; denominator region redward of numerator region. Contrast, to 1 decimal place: 1.3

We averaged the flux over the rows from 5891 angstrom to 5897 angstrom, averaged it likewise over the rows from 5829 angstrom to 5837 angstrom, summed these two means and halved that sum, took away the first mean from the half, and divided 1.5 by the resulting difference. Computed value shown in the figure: 1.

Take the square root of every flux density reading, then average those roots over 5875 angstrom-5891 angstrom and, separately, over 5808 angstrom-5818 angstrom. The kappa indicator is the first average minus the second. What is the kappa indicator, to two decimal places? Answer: -0.19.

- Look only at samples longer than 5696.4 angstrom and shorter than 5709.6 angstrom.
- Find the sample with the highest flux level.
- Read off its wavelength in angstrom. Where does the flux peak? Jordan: 5702.99 angstrom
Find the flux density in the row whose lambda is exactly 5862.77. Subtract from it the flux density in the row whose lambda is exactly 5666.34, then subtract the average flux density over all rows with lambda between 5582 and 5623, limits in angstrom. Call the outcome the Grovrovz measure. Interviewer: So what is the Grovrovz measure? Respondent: -11.2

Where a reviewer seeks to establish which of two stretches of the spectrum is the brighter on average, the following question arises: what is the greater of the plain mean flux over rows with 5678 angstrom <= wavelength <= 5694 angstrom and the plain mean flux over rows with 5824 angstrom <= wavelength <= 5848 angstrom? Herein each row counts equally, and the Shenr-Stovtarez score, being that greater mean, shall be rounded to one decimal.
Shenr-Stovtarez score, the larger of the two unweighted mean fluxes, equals 10.8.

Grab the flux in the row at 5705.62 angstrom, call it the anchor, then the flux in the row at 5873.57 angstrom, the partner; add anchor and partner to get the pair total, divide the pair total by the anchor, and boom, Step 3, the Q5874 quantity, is 2.03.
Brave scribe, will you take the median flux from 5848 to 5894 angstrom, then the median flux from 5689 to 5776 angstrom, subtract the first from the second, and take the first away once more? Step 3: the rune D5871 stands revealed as -9.5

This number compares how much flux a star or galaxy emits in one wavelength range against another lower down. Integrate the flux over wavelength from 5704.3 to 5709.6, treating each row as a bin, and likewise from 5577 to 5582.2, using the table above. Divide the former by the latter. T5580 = 0.93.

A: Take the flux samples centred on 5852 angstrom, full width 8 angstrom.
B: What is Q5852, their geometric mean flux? 9.9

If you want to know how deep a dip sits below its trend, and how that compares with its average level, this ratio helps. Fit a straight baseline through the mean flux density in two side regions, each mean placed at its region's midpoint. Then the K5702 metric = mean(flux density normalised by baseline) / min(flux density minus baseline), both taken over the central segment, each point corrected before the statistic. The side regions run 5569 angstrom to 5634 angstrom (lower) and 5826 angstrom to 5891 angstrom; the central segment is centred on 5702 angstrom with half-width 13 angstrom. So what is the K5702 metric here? -0.4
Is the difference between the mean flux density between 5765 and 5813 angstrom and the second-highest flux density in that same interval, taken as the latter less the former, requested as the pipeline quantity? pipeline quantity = 0.65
